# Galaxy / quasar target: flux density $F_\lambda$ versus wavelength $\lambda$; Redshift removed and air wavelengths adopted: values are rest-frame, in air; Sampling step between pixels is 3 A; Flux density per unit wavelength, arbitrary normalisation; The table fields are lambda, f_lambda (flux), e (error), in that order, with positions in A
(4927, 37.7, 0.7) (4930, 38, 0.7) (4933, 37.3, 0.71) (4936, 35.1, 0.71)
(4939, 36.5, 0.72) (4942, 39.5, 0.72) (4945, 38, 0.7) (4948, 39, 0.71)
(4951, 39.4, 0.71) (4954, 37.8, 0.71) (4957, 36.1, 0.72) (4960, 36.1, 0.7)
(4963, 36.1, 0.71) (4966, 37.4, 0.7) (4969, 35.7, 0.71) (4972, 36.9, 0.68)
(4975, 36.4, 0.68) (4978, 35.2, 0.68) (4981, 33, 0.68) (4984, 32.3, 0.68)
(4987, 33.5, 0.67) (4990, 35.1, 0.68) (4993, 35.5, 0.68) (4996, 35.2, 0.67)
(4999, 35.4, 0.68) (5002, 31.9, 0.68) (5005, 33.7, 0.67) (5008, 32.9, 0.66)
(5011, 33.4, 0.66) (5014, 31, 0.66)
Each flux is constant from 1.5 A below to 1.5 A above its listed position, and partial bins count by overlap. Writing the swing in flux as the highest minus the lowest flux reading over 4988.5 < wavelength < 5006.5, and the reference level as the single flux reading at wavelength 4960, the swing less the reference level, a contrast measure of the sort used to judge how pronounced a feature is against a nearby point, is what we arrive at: -32.5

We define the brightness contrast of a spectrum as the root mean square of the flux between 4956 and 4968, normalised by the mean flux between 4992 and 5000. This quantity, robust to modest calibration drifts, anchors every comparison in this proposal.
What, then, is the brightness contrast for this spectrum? 1.03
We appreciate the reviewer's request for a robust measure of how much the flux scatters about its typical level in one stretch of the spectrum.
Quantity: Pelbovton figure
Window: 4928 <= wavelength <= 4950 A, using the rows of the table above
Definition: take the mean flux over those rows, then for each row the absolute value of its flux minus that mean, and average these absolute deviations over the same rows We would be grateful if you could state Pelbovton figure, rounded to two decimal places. 1.14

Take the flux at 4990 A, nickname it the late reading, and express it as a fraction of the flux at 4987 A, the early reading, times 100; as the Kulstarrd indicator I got 105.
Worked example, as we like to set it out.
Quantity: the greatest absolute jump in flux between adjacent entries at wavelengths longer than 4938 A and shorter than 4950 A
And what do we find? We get 3.0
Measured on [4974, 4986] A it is 2.2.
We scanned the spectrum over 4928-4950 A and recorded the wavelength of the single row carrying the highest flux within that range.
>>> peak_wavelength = 4942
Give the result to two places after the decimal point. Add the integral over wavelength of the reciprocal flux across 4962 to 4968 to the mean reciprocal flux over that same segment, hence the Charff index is 0.19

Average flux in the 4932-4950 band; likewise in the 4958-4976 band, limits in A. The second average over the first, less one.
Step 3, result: -0.03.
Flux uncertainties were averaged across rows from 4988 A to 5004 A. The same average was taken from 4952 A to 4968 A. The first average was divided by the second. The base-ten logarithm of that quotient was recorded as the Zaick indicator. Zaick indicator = -0.019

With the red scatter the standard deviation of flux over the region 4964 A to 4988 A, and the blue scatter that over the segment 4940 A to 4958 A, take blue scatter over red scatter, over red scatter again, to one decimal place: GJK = 0.4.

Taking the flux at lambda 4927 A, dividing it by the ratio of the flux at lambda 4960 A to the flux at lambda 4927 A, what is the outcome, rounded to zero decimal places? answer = 39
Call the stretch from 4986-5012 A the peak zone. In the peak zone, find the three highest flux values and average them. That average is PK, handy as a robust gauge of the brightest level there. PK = 35.4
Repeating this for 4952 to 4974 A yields 37.4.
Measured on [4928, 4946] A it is 38.5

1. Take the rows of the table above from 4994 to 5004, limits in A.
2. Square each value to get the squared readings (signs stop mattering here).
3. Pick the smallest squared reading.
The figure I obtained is 1018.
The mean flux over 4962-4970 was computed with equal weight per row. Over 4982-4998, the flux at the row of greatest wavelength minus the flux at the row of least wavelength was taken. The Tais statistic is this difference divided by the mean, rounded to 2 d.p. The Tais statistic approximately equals 0.08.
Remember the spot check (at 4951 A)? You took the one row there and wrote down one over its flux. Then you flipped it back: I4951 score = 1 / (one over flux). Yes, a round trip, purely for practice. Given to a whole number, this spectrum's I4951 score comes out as 39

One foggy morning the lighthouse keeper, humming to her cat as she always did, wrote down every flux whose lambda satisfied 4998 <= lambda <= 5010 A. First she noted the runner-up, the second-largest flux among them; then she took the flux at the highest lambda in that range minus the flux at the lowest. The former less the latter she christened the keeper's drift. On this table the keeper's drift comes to 36.2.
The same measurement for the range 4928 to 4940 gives 38.8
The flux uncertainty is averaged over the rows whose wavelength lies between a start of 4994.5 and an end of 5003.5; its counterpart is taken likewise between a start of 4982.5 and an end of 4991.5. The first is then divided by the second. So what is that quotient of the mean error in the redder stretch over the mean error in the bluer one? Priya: 1.000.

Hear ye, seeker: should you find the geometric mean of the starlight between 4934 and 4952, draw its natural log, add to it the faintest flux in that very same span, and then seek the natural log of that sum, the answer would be 3.657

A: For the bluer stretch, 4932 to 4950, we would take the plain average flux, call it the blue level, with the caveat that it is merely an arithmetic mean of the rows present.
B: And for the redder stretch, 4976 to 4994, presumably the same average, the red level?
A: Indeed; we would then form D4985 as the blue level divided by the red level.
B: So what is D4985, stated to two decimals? 1.10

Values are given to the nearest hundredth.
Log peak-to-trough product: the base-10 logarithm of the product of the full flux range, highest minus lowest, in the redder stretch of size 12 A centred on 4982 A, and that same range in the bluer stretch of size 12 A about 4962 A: 0.58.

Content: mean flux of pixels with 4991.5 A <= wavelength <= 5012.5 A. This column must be 34.0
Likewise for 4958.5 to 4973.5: 36.4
